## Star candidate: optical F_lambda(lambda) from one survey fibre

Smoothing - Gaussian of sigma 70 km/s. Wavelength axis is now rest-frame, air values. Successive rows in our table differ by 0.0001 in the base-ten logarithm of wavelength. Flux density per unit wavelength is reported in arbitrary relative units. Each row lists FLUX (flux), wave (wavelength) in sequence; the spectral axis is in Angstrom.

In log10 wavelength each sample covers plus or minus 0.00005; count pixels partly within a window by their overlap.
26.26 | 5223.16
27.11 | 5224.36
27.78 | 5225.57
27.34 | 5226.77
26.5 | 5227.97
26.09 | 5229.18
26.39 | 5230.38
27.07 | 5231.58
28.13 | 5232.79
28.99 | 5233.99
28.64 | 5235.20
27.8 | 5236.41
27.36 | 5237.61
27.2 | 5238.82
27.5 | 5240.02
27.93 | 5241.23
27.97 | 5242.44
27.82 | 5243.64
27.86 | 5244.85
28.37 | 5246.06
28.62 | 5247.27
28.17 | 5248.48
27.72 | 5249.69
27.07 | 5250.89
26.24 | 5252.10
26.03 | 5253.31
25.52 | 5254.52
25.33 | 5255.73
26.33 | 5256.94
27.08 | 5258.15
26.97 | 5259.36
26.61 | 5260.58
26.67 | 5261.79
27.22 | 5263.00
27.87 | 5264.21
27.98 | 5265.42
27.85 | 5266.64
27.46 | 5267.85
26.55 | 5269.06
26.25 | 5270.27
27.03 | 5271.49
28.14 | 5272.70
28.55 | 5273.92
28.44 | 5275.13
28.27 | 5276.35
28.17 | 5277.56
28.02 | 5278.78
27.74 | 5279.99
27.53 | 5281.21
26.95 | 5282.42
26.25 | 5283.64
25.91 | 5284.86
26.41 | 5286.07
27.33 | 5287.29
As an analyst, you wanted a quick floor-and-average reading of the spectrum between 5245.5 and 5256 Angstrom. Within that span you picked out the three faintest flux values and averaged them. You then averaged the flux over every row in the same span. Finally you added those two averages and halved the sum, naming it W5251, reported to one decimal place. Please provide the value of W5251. 26.3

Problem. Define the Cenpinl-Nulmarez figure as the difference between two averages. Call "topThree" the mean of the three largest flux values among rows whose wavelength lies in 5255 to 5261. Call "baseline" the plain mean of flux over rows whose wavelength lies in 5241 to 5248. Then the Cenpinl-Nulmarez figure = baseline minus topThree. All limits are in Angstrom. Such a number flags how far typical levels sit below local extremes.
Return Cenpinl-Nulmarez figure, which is 1.2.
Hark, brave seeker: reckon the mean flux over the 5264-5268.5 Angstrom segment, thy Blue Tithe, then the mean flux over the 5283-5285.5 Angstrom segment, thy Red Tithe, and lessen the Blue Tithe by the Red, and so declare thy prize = 1.7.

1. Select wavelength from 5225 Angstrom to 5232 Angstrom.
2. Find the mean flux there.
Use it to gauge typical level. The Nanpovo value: 26.9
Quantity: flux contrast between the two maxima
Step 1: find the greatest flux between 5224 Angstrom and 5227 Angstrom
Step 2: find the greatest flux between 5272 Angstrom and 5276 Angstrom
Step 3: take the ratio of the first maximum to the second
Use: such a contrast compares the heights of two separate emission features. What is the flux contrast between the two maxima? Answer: 0.97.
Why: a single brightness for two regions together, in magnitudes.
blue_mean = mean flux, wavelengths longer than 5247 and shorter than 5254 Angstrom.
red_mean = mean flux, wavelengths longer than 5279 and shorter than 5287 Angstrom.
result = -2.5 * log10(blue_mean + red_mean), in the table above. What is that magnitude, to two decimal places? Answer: -4.33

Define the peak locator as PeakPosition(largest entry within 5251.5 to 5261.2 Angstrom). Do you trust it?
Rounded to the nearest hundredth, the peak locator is 5258.15 Angstrom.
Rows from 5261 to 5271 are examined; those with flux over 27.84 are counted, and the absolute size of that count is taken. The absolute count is 3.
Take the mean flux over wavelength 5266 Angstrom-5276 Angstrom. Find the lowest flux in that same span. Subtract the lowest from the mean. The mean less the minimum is 1.3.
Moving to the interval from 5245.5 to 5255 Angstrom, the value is 1.7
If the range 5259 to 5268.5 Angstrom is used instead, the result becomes 0.7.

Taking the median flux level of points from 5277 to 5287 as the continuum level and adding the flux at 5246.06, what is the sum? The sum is 55.6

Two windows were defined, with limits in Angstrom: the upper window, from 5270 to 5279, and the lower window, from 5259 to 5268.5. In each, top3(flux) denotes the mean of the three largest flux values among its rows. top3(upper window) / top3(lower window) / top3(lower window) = 0.0365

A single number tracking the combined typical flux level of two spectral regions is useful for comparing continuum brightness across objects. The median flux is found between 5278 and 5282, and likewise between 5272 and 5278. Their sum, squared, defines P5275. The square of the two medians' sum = 3137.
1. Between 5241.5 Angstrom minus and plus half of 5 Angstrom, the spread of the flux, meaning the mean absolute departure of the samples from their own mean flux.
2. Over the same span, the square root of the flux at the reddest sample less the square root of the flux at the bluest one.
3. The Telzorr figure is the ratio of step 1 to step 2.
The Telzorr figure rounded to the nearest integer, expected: 5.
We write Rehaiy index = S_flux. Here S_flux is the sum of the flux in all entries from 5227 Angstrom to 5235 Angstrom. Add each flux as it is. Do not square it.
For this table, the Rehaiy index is 163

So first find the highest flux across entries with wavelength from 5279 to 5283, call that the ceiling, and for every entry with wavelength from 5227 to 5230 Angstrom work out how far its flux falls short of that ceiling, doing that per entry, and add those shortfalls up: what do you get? 2.9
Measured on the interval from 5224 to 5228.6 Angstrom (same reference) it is 2.2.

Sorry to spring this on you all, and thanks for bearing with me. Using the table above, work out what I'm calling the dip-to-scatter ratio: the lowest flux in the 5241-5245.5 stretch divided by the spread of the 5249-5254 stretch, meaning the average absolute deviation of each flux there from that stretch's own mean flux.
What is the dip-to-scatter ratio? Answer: 44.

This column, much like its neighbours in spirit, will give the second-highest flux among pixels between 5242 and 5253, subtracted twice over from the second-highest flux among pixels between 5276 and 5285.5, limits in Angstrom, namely -28.6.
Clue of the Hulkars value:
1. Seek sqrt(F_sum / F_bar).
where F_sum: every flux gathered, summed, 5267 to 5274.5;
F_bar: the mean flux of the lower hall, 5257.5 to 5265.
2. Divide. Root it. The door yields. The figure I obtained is 2.46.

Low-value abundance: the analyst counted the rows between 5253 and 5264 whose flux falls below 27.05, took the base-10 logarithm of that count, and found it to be 0.8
